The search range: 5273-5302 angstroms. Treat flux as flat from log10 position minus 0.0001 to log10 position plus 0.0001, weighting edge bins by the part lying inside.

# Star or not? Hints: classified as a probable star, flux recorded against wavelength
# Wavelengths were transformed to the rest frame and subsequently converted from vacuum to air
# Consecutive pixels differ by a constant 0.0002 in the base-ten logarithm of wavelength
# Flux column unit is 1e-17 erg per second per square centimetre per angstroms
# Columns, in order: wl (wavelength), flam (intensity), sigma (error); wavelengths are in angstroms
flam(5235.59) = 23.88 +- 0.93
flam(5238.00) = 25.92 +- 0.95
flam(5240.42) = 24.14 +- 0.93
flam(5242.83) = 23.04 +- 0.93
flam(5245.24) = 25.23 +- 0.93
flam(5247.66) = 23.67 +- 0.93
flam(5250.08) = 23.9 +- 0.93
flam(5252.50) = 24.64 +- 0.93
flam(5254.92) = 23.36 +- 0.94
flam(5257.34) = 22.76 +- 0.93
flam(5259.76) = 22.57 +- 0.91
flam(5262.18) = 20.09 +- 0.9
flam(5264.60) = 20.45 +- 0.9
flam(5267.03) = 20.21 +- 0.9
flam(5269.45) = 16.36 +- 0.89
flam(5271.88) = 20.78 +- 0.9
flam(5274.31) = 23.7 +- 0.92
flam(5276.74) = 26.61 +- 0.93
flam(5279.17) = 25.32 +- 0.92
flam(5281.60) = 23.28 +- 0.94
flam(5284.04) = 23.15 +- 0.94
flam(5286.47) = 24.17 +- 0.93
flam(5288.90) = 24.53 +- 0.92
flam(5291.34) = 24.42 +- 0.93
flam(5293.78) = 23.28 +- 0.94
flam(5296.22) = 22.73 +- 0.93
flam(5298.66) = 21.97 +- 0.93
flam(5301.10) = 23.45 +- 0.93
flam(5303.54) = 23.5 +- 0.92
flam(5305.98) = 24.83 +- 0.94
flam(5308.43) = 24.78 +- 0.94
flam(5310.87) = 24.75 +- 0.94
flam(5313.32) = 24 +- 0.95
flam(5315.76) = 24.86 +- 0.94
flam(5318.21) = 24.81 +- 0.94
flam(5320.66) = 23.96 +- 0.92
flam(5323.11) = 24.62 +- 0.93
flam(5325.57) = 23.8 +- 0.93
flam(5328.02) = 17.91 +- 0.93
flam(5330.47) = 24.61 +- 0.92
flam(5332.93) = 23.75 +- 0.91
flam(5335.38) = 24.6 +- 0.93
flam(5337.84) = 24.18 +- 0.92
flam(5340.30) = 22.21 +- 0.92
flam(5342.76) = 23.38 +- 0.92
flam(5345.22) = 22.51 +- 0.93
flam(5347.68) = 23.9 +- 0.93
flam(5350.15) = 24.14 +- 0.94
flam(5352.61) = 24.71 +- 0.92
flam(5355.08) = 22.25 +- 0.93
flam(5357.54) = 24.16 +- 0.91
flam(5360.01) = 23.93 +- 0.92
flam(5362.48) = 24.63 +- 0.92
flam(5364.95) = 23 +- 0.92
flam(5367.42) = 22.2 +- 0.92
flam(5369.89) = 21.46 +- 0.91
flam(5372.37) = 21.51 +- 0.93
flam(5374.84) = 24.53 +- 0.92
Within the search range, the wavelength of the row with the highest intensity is 5276.74 angstroms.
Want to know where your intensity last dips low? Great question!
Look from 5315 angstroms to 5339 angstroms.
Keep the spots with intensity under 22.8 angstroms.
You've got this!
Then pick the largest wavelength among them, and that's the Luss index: 5328.02 angstroms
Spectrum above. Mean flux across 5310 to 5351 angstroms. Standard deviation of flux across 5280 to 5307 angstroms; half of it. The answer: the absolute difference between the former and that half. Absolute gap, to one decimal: 23.2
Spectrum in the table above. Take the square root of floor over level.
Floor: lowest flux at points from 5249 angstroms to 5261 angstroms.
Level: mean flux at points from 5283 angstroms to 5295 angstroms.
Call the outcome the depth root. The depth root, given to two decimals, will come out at 0.97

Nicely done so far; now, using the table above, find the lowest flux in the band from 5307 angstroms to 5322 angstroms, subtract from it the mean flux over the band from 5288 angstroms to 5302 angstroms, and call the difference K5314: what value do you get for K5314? 0.6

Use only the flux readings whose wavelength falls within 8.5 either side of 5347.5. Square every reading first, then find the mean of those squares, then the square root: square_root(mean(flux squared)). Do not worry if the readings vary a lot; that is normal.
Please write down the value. 23.3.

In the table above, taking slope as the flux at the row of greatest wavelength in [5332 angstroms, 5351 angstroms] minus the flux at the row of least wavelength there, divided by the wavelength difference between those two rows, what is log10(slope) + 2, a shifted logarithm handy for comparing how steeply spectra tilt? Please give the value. 0.4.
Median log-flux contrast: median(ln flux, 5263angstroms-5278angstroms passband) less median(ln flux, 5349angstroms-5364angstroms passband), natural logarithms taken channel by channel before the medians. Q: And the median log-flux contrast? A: -0.16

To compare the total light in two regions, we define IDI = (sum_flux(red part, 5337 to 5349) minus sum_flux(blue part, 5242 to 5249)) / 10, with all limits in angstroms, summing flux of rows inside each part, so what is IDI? 4.4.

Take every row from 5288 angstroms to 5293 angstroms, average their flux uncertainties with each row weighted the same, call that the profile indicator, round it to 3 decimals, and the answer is 0.925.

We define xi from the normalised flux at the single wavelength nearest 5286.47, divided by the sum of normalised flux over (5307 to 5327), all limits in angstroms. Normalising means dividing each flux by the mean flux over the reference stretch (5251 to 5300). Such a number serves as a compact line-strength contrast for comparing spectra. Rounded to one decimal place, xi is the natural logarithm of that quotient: -2.1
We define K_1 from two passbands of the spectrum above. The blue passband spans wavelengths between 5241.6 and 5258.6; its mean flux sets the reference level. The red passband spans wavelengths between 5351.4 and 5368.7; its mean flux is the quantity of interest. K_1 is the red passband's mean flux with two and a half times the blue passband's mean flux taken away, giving -35.9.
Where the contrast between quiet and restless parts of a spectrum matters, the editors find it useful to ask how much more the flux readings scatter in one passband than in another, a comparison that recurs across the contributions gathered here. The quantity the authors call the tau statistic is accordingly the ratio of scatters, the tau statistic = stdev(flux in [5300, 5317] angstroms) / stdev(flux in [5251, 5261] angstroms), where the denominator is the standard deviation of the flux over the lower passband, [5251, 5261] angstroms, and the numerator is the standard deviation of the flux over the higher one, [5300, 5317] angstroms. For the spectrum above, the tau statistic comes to 0.7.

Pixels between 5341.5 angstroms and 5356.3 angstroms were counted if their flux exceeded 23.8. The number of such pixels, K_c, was 3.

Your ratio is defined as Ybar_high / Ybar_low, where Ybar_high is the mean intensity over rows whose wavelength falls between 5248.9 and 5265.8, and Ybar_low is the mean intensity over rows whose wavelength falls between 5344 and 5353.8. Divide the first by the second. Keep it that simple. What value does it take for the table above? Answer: 0.95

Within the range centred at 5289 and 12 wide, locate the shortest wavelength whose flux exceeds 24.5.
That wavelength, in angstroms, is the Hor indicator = 5288.90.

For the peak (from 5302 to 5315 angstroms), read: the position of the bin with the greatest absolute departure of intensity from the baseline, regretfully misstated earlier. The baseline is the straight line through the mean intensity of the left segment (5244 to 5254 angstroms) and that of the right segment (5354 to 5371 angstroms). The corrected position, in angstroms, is 5305.98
